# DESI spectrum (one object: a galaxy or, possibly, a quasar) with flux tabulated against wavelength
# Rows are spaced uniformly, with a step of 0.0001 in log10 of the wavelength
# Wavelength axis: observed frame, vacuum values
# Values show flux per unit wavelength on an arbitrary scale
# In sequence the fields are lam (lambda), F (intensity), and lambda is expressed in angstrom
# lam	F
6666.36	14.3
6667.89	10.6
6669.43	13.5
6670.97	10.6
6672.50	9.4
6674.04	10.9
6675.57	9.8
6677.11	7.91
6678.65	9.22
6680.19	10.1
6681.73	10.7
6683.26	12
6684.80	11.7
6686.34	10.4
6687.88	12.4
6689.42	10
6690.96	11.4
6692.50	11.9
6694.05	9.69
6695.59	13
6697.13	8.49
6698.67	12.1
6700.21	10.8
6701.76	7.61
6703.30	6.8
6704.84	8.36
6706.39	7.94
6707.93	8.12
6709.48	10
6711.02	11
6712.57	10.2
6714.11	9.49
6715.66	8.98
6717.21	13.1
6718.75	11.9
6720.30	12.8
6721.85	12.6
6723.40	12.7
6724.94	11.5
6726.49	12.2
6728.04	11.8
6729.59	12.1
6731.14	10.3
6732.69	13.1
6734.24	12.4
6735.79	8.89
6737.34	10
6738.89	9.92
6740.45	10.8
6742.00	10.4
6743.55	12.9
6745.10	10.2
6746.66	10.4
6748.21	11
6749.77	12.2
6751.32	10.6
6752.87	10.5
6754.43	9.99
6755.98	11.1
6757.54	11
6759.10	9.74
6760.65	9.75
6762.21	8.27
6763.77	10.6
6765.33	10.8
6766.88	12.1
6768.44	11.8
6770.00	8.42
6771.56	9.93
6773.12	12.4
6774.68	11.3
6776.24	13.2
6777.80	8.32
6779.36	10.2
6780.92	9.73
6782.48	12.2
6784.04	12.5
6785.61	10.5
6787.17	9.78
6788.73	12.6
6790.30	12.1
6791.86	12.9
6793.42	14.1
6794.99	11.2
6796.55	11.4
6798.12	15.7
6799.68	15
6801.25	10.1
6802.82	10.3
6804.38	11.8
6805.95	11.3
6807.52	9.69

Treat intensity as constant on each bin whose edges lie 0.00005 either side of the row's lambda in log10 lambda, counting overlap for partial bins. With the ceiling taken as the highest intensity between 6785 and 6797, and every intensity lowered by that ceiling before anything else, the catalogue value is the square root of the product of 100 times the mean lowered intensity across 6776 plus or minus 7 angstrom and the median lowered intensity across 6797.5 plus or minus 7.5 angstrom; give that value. 27.3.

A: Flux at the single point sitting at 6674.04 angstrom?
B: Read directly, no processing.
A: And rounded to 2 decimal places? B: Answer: 10.90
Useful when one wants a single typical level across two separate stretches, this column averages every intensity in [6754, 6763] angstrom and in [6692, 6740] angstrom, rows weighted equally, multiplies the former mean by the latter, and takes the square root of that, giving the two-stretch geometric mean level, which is 10.30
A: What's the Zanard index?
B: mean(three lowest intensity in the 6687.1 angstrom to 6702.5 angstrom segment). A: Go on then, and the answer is 8.6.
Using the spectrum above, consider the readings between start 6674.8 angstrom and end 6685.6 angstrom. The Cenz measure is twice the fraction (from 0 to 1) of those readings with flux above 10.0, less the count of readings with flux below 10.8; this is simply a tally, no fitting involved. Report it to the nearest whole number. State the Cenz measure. -4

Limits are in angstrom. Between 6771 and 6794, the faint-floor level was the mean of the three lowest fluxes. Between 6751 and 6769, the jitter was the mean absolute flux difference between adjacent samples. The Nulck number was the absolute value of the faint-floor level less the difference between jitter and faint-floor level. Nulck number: 17.8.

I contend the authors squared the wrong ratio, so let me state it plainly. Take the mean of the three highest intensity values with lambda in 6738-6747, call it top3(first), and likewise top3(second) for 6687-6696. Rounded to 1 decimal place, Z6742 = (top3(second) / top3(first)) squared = 1.2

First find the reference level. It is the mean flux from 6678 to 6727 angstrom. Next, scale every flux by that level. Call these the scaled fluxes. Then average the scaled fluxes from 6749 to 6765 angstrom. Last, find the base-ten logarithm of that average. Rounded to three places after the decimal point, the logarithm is -0.009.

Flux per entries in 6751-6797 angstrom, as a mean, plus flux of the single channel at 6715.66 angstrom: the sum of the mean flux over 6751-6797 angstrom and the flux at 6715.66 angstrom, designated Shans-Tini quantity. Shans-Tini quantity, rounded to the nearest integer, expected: 20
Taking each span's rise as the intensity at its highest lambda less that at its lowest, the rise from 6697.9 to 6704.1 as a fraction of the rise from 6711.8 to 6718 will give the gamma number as -1.8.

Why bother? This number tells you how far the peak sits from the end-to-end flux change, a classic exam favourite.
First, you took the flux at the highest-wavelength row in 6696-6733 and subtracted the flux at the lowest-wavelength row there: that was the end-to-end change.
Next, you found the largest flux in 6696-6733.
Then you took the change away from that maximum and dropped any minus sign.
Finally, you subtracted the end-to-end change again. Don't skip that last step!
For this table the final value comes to 3.9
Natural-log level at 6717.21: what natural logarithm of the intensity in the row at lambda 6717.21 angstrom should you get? 2.57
